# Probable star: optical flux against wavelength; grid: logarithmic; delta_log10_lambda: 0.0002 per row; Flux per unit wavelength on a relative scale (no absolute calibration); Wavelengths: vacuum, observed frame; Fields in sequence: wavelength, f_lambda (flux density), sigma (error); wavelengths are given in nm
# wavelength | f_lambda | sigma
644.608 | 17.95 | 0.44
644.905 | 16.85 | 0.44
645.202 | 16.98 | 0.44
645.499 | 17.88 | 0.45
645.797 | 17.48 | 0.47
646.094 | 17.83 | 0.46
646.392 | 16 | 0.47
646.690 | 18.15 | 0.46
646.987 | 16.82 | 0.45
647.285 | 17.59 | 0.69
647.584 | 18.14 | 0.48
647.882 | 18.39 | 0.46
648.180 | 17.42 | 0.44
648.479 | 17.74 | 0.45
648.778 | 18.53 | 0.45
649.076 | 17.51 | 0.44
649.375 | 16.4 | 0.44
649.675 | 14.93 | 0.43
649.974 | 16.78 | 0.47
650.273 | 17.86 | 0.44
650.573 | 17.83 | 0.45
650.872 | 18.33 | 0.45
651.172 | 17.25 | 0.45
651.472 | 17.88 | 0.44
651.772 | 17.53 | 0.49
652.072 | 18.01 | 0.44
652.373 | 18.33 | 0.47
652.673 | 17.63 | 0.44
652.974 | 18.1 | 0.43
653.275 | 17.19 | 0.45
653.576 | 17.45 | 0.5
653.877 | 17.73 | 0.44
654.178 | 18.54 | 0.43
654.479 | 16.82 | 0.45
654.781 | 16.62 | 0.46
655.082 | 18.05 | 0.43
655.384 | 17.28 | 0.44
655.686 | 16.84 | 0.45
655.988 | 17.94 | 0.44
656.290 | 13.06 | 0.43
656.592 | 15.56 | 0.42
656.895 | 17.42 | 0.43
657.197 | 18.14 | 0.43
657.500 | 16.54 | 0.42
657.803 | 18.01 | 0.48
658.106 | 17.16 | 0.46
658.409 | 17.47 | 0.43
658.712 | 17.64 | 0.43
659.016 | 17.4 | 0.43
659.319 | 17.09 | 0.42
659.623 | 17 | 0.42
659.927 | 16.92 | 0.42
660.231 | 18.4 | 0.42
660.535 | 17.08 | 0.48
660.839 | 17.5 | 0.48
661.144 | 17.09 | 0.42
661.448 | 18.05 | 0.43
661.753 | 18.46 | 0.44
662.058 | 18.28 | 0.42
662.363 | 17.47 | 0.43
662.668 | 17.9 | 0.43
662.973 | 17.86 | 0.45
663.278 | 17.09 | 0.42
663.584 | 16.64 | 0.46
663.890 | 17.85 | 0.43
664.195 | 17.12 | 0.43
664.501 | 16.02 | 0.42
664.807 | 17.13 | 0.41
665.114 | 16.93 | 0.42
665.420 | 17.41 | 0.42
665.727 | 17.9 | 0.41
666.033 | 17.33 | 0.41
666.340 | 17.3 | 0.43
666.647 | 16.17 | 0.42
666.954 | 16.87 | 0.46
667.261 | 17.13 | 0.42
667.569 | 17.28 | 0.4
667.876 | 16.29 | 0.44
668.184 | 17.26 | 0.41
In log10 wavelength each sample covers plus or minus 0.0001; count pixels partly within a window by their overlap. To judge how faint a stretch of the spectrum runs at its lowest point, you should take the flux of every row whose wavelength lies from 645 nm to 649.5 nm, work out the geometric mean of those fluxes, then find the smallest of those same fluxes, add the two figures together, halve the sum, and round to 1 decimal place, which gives 16.8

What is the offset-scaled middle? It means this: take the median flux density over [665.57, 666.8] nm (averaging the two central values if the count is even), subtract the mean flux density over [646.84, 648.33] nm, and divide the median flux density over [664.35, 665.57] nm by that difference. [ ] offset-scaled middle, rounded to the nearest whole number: -48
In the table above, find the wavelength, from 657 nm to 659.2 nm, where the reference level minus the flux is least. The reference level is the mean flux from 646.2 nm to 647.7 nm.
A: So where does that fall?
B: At 657.197 nm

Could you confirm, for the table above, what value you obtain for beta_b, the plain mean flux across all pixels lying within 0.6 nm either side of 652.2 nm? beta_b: 17.9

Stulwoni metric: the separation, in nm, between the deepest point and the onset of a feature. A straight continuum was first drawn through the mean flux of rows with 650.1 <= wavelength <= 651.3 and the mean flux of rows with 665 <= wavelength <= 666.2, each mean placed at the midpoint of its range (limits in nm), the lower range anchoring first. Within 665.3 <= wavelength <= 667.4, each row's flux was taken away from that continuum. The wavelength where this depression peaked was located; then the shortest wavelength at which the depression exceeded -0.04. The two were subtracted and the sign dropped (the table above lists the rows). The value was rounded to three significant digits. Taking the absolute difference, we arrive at 1.23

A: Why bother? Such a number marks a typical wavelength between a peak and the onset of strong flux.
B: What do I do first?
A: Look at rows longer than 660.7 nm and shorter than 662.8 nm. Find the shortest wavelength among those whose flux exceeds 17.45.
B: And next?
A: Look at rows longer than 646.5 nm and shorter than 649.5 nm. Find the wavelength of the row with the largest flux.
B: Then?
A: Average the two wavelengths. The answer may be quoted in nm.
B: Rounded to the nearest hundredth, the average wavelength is 654.81 nm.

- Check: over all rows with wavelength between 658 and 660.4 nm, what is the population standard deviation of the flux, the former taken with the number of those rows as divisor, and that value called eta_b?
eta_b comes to 0.45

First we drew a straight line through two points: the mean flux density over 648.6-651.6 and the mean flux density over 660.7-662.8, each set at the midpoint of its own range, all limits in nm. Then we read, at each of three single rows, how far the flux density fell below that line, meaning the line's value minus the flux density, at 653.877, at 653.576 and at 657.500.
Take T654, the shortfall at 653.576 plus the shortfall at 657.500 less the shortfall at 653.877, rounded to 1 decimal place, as 1.4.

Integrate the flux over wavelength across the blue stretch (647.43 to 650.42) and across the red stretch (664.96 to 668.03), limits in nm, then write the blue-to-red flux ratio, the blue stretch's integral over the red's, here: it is 0.99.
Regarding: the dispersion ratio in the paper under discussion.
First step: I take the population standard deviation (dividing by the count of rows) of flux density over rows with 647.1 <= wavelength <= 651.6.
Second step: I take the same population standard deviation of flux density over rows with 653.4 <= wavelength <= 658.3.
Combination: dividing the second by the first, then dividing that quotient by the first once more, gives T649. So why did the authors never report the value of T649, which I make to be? 1.6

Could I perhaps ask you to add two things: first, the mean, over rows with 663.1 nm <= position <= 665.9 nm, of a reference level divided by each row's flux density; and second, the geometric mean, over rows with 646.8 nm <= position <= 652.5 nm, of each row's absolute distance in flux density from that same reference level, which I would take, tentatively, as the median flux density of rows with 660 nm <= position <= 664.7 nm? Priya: 1.37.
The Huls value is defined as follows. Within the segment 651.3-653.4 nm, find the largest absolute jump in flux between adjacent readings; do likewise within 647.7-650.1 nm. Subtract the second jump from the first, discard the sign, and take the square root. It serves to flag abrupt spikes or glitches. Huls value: 0.97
